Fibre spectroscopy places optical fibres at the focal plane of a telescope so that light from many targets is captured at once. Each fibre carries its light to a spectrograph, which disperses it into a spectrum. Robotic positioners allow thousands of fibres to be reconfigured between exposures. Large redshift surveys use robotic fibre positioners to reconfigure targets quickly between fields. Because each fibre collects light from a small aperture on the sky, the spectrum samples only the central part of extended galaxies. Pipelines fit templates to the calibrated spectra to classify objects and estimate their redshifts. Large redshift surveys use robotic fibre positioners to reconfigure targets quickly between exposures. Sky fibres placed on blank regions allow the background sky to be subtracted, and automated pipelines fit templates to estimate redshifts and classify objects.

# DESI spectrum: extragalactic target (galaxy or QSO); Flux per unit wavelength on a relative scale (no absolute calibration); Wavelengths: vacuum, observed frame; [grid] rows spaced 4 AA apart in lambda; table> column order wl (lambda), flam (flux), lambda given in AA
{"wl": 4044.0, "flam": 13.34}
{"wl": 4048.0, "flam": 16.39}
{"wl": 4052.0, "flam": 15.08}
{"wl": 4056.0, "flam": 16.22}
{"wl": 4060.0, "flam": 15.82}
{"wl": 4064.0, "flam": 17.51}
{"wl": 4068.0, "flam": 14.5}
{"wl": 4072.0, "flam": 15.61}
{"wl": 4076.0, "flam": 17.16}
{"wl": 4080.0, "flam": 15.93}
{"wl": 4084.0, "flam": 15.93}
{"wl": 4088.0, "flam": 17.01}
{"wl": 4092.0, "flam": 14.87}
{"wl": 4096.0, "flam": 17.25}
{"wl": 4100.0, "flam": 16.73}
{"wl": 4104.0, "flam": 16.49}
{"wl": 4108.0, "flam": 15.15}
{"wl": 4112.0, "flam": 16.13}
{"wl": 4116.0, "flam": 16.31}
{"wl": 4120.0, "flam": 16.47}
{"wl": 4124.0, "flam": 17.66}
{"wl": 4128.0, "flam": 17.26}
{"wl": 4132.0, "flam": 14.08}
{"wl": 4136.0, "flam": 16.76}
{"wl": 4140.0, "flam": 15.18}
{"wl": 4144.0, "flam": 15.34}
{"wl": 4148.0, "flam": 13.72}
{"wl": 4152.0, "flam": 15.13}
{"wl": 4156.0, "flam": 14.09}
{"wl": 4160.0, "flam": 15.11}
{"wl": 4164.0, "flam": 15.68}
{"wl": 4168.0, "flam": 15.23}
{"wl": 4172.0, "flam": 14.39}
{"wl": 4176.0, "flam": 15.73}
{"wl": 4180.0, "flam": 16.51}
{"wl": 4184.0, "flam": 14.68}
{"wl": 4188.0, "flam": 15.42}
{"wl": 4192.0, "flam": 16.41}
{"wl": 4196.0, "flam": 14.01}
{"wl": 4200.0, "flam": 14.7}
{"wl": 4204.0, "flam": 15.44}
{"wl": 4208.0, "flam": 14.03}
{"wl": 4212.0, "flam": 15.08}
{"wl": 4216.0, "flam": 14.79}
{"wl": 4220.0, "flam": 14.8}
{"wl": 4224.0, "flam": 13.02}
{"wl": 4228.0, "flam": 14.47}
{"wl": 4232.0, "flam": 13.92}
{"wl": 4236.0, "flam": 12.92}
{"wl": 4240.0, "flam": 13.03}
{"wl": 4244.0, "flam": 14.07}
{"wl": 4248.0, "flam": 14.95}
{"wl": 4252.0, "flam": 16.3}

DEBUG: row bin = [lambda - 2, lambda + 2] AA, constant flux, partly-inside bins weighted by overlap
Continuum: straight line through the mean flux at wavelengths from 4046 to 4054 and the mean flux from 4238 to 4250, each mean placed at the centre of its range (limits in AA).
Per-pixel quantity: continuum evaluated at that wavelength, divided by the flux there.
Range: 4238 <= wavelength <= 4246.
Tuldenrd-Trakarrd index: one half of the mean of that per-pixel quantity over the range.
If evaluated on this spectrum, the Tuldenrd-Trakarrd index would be 0.519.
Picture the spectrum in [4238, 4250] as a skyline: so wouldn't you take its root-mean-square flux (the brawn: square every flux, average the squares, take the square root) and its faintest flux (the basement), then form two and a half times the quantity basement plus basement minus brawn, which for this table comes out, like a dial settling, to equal 30.1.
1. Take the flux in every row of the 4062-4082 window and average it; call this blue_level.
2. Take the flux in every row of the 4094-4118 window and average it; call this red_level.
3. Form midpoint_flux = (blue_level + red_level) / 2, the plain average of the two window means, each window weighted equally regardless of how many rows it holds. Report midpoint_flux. 16.2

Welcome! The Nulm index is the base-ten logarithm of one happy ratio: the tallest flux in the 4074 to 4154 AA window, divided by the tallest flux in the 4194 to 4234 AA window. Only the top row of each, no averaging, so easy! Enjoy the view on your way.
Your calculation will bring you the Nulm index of 0.058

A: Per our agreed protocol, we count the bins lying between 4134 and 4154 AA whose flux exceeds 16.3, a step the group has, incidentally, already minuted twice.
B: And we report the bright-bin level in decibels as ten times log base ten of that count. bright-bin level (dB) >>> 0.0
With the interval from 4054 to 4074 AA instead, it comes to 0.0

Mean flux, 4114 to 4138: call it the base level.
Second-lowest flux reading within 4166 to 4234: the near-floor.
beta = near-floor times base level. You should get 229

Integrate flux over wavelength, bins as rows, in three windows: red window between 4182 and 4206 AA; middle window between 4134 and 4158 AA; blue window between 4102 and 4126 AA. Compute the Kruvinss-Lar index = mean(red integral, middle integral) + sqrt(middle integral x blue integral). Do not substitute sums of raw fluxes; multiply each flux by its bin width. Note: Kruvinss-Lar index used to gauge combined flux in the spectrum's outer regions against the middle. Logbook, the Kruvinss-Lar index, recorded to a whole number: 738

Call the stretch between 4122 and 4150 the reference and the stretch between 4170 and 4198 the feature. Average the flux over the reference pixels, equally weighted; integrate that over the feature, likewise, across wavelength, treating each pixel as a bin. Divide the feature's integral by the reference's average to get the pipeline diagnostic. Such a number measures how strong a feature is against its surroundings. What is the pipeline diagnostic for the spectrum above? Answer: 27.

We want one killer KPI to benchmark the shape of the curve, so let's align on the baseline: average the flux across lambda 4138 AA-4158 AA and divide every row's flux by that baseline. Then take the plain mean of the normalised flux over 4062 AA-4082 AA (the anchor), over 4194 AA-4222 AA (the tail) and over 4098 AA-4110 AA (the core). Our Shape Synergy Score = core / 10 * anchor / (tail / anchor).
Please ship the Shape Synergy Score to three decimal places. 0.132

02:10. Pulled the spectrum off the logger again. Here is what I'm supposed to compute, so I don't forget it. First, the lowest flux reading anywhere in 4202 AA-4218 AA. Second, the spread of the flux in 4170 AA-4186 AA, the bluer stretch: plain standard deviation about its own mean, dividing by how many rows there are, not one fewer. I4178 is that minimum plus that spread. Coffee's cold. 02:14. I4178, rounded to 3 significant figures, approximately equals 14.9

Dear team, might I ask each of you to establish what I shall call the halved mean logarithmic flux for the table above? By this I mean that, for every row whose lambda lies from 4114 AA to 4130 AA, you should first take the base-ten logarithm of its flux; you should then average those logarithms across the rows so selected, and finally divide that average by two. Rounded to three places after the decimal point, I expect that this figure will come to 0.614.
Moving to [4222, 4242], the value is 0.564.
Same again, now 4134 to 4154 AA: 0.591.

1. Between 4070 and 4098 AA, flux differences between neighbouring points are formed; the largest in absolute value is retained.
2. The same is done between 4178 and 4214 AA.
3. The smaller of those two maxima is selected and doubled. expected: 4.8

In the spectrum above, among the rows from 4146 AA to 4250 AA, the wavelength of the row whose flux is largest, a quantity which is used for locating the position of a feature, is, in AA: 4180.0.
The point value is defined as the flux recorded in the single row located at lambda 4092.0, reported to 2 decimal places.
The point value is 14.87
